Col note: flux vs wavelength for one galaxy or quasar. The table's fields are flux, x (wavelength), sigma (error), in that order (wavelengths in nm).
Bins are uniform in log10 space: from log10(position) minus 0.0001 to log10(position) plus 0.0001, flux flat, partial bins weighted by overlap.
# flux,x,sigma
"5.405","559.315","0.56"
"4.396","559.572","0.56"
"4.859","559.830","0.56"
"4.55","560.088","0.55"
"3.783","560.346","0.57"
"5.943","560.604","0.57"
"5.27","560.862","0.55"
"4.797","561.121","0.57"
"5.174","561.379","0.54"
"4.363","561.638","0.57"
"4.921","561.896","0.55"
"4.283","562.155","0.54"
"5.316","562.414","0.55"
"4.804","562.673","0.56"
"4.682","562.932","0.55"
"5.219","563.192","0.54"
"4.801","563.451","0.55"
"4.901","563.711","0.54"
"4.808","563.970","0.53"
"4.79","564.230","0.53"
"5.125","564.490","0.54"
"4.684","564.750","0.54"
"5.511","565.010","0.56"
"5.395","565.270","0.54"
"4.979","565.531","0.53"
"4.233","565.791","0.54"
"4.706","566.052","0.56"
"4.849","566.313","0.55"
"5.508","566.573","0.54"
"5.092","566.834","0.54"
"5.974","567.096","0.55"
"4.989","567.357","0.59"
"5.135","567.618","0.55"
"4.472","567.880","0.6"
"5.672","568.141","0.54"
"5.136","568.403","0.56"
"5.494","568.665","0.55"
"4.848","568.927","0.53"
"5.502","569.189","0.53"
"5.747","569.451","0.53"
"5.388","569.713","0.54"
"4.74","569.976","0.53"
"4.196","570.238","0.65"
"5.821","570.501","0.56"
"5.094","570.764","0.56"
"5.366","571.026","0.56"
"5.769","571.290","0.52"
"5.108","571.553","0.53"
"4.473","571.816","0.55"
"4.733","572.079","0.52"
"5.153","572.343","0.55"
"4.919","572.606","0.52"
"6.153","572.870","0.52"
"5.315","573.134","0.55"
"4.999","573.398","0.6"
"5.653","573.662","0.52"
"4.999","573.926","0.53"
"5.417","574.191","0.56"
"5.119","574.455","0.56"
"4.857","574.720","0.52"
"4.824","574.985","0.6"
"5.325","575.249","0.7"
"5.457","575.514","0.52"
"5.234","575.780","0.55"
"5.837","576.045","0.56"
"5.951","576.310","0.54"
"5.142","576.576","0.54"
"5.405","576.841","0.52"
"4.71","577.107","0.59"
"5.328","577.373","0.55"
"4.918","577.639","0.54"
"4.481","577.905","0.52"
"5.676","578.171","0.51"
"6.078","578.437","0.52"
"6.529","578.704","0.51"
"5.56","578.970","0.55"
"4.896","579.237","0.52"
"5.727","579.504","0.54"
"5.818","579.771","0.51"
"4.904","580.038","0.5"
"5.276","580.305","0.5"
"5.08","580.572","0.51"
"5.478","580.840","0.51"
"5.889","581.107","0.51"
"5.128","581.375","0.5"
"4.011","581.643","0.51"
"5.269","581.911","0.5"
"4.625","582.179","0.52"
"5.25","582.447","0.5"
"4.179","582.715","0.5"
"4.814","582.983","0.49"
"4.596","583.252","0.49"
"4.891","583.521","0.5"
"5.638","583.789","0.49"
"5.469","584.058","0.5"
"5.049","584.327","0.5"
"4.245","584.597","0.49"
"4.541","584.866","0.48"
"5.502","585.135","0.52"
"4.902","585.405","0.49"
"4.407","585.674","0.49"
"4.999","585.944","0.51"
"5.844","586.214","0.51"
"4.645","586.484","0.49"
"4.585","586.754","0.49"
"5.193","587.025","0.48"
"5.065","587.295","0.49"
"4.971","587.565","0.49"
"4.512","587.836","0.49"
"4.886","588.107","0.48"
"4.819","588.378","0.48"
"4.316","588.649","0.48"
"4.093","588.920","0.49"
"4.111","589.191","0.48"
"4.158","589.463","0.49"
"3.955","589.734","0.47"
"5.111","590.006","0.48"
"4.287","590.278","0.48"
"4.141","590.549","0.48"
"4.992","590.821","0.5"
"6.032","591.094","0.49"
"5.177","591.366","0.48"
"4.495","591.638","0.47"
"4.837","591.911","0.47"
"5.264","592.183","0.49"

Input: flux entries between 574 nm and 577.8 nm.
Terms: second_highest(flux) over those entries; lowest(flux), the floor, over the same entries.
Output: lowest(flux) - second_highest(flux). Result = -1.13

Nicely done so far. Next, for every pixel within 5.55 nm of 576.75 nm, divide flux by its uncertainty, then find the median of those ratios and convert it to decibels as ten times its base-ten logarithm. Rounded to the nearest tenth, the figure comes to 9.9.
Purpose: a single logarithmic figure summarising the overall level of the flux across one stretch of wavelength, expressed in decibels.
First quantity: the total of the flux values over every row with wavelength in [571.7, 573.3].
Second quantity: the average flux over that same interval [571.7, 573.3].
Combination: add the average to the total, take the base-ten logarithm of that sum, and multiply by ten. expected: 15.5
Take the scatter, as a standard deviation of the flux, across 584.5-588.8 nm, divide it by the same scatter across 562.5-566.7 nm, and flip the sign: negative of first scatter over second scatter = -1.26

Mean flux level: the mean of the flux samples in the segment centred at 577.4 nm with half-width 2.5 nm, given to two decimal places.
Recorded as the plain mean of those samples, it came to 5.42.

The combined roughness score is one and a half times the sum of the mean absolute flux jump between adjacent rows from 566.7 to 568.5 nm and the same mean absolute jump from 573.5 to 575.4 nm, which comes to 1.64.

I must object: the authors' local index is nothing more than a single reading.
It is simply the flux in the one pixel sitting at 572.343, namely 5.153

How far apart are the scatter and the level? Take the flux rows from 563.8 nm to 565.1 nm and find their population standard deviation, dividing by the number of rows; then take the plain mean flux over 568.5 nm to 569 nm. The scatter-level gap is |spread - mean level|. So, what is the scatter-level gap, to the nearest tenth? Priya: 4.9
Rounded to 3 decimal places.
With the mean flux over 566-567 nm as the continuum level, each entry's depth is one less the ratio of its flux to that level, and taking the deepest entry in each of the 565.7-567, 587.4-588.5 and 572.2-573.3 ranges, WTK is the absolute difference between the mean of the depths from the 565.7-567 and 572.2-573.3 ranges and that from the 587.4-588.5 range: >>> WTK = 0.013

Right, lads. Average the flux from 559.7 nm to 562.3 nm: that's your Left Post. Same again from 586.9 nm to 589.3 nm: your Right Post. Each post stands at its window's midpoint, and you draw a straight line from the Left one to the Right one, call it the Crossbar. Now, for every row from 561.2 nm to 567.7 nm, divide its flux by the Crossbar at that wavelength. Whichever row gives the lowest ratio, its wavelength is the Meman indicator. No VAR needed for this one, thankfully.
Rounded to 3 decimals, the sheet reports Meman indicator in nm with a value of 565.791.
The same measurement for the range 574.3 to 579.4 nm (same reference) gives 577.905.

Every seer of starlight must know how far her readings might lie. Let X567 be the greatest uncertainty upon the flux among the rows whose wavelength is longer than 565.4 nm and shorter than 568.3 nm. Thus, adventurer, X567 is 0.60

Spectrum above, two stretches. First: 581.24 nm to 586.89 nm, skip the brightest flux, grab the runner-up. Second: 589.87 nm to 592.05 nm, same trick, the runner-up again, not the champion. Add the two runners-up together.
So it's 10.8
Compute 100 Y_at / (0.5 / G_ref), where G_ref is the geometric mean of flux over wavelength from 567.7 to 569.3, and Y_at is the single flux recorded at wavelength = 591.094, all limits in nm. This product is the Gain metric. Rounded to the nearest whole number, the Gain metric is 6237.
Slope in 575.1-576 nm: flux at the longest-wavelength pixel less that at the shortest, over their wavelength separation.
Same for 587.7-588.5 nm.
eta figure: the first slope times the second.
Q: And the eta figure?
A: -0.1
